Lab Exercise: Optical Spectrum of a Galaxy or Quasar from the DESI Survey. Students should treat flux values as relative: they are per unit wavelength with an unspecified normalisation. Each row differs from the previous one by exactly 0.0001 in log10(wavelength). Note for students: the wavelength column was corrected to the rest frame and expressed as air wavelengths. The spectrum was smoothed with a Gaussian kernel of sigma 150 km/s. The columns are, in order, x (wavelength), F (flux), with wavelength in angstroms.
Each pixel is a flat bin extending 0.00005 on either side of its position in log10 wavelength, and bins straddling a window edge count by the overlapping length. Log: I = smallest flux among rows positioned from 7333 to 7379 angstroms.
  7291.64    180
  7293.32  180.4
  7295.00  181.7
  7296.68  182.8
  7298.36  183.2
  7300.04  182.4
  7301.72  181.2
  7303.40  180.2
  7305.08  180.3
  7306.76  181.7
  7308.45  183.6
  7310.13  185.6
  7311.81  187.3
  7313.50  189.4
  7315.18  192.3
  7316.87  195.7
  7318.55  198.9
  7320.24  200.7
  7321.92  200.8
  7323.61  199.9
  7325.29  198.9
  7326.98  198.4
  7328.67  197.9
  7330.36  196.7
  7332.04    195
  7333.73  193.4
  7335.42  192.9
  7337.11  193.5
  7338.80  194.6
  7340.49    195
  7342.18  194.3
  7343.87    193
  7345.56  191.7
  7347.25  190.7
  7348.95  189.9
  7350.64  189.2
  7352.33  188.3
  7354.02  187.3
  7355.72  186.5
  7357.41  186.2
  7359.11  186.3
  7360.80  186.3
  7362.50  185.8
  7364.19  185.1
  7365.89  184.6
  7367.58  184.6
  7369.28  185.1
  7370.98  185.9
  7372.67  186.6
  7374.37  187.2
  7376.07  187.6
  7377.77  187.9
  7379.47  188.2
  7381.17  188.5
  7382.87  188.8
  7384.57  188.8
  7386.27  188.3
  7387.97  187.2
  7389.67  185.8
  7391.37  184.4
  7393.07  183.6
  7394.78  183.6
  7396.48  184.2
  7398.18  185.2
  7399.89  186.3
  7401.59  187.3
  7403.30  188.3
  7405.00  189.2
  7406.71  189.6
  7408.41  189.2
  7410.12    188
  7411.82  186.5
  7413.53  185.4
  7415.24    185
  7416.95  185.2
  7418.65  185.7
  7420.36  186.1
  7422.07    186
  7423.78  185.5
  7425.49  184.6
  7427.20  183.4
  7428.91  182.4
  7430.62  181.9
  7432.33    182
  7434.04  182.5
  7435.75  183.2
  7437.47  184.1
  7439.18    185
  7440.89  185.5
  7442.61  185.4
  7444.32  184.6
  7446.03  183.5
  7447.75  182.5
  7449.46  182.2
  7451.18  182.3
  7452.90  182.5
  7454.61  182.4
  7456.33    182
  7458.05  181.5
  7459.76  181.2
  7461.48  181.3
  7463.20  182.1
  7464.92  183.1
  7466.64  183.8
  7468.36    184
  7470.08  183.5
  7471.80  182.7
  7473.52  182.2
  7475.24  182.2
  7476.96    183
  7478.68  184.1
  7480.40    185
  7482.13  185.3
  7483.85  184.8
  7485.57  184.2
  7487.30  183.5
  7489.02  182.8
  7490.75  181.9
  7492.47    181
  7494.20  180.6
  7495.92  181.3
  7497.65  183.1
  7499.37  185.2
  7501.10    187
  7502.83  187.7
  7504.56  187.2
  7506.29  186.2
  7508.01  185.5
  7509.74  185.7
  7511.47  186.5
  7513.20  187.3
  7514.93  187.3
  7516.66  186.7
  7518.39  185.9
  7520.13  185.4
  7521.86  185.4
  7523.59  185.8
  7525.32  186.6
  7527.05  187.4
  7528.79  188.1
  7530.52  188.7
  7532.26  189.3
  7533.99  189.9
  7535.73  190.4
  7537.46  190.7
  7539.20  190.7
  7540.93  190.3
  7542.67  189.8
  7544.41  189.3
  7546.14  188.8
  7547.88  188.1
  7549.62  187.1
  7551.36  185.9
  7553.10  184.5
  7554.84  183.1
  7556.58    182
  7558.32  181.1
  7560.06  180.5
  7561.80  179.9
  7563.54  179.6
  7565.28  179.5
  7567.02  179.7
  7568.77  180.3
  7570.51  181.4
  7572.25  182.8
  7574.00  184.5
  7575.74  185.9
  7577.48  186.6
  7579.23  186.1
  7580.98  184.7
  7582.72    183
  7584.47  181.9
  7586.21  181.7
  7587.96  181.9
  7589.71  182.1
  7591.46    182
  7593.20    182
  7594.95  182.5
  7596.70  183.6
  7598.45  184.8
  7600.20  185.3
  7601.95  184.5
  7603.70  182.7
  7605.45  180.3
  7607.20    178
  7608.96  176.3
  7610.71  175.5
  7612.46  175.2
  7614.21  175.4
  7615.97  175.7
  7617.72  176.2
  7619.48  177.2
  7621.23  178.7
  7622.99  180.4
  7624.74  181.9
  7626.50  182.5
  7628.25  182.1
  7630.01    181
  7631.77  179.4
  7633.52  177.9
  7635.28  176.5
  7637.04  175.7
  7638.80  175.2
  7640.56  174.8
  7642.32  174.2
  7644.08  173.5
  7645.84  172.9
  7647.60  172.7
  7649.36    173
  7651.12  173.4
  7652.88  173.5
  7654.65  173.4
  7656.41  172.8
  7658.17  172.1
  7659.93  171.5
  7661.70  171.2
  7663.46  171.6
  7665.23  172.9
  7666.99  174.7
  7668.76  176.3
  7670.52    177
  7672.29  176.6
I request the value 184.6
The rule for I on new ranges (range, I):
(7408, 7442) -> 181.9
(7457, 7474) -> 181.2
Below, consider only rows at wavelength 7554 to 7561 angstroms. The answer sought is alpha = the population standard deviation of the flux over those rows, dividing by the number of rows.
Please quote 0.98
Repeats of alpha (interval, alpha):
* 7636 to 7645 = 0.77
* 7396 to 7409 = 1.89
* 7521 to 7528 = 0.77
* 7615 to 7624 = 1.72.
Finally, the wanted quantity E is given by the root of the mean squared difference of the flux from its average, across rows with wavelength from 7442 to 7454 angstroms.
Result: 1.17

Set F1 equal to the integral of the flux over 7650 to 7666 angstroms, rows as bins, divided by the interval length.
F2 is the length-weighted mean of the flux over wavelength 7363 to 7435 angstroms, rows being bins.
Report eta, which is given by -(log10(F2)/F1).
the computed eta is -0.0132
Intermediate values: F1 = 172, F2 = 186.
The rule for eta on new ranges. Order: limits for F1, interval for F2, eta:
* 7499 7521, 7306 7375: -0.0122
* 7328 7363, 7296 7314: -0.0118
